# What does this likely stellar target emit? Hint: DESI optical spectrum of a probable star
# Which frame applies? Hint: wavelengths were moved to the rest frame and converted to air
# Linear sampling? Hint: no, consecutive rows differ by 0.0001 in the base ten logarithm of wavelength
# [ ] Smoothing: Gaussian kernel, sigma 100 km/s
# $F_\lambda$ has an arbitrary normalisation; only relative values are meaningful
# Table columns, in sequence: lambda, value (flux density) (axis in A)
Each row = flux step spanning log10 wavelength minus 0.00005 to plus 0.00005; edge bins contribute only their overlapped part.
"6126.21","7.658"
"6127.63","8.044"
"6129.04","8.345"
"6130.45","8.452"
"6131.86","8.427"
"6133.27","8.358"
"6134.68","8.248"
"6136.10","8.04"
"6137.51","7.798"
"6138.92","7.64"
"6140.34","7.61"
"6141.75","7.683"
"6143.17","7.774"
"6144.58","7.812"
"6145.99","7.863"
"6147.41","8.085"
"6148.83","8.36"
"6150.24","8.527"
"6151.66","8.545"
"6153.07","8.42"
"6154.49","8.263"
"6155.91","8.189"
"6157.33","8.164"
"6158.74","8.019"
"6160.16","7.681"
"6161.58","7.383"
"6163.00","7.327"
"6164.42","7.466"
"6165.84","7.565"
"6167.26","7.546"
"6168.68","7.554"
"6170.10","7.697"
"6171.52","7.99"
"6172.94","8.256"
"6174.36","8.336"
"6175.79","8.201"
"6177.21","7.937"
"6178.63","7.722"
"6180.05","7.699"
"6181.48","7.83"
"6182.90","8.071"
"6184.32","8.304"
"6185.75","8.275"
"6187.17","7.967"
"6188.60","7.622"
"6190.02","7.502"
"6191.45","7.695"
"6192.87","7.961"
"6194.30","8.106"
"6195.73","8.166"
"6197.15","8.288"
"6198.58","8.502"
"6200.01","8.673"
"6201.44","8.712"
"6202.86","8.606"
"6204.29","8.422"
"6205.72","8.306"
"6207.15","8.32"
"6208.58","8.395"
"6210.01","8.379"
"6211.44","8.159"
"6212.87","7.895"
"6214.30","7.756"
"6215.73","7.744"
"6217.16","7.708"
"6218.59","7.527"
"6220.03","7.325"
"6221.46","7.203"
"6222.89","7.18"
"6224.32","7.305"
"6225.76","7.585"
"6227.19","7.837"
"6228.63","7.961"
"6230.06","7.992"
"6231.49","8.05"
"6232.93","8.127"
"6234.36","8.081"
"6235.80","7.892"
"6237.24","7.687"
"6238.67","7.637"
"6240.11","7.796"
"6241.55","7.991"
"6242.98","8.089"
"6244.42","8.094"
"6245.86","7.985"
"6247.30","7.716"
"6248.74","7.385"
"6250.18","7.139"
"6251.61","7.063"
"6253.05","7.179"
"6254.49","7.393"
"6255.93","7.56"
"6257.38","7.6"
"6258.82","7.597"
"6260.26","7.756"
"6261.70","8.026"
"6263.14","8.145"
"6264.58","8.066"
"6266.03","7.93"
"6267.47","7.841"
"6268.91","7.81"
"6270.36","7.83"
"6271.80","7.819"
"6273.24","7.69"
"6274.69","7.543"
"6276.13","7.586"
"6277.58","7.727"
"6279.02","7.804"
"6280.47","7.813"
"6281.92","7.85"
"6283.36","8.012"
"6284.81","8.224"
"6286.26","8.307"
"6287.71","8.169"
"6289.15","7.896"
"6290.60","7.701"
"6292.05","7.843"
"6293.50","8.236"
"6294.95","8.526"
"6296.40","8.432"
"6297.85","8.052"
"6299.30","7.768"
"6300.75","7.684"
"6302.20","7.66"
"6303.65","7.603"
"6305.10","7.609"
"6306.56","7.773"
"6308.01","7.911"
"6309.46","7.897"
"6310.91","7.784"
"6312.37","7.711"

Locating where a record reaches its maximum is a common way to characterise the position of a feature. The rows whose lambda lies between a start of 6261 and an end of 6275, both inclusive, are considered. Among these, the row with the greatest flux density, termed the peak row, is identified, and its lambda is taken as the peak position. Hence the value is 6263.14 A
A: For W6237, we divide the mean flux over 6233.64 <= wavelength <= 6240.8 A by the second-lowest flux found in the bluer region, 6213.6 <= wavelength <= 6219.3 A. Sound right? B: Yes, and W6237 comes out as 1.01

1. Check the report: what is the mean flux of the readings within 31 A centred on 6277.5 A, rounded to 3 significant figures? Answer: 7.89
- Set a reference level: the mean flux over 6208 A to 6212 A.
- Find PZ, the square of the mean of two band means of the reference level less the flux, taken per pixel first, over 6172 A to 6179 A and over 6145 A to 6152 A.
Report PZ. 0.02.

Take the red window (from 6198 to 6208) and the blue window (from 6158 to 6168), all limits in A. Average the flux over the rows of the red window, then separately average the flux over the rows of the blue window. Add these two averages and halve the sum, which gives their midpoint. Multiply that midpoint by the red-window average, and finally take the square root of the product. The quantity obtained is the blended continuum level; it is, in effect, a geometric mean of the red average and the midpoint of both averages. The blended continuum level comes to 8.27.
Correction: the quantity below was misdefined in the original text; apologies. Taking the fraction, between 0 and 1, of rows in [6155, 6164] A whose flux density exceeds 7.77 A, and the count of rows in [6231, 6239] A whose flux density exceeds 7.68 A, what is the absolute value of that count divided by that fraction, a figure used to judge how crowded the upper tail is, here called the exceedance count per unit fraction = 10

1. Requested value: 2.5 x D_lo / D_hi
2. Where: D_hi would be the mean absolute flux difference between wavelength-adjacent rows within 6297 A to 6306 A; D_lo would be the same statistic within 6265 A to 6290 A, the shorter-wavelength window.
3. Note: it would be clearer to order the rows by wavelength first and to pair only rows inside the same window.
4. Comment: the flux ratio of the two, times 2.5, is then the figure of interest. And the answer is 2.8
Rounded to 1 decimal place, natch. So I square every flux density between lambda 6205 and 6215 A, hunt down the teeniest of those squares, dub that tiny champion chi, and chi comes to 60.2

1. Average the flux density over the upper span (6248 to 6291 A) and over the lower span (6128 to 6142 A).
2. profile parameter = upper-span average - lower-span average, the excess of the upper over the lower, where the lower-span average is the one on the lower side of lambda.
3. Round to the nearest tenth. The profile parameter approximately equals -0.3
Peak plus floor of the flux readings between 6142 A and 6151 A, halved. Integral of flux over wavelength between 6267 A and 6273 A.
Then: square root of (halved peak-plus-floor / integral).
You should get 0.42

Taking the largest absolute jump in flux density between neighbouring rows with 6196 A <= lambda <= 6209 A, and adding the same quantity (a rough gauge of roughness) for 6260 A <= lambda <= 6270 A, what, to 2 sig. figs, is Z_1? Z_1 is 0.48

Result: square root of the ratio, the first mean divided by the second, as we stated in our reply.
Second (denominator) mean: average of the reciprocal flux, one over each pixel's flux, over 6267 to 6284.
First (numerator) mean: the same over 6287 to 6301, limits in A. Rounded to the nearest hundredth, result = 0.98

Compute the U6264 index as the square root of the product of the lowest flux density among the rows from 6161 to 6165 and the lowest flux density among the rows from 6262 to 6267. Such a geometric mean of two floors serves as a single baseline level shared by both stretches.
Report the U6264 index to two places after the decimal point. 7.62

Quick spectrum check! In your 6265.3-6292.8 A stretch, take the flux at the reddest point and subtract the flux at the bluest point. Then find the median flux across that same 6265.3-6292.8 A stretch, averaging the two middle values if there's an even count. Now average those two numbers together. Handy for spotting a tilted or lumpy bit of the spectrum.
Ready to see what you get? 3.9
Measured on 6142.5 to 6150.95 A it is 4.4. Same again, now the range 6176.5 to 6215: 4.0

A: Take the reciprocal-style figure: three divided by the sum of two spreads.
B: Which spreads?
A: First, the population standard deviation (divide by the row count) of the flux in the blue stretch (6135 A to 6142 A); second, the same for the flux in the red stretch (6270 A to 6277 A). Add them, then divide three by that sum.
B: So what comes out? 11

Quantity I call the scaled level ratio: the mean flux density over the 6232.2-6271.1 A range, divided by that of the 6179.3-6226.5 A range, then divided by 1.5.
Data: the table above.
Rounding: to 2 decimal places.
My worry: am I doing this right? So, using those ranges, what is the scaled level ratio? 0.65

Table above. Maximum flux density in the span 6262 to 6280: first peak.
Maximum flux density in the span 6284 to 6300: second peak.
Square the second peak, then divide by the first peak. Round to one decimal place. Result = 8.9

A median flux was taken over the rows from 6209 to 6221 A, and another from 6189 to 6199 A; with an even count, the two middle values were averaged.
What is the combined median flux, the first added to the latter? 15.9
